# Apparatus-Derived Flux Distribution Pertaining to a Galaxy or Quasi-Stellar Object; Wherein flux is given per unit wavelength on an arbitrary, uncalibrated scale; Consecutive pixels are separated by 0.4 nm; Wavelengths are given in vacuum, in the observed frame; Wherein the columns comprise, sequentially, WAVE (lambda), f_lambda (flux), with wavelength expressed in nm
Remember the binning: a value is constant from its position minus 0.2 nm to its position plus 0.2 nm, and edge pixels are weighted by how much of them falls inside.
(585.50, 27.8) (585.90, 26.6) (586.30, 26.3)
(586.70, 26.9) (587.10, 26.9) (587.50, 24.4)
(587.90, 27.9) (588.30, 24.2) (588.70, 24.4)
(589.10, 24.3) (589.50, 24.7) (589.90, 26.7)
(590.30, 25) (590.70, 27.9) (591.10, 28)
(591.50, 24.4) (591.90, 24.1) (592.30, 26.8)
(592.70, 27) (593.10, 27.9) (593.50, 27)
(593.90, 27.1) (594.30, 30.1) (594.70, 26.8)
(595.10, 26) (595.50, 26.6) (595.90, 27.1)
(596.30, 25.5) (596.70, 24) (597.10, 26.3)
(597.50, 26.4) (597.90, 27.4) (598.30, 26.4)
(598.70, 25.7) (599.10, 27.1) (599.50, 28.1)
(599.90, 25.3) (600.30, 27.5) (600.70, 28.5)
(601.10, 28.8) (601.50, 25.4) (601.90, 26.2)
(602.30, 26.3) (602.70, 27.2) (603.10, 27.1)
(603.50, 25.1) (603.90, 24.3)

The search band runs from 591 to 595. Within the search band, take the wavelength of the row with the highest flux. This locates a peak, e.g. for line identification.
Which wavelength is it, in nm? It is 594.30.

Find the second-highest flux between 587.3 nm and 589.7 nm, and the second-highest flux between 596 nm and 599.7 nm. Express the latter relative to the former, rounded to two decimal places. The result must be 1.11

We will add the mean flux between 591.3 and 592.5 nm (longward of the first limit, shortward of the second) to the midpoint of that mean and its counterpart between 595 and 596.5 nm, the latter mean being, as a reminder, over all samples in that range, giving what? 50.8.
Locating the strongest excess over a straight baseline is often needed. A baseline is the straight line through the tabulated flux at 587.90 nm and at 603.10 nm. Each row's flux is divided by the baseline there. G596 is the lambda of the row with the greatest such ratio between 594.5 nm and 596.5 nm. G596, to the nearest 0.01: 595.90 nm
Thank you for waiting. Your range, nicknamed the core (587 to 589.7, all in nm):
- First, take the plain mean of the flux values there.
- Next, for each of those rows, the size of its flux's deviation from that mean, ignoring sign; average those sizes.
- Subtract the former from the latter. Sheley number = -24.0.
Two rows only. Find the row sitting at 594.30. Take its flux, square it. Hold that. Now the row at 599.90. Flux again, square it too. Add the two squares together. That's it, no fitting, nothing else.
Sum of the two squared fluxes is 1546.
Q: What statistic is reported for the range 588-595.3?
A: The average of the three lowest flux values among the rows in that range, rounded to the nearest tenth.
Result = 24.2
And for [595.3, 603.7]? 24.8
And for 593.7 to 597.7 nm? 25.2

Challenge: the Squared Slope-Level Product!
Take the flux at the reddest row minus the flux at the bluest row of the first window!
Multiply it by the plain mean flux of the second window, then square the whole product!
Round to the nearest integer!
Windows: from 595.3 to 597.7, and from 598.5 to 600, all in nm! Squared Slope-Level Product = 28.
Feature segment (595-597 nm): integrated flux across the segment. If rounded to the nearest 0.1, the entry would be 51.7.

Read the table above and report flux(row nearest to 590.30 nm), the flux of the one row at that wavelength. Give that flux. 25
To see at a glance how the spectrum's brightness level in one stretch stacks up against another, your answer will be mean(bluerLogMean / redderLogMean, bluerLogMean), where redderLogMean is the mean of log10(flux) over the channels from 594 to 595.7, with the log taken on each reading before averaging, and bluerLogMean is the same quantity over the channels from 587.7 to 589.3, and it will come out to 1.19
